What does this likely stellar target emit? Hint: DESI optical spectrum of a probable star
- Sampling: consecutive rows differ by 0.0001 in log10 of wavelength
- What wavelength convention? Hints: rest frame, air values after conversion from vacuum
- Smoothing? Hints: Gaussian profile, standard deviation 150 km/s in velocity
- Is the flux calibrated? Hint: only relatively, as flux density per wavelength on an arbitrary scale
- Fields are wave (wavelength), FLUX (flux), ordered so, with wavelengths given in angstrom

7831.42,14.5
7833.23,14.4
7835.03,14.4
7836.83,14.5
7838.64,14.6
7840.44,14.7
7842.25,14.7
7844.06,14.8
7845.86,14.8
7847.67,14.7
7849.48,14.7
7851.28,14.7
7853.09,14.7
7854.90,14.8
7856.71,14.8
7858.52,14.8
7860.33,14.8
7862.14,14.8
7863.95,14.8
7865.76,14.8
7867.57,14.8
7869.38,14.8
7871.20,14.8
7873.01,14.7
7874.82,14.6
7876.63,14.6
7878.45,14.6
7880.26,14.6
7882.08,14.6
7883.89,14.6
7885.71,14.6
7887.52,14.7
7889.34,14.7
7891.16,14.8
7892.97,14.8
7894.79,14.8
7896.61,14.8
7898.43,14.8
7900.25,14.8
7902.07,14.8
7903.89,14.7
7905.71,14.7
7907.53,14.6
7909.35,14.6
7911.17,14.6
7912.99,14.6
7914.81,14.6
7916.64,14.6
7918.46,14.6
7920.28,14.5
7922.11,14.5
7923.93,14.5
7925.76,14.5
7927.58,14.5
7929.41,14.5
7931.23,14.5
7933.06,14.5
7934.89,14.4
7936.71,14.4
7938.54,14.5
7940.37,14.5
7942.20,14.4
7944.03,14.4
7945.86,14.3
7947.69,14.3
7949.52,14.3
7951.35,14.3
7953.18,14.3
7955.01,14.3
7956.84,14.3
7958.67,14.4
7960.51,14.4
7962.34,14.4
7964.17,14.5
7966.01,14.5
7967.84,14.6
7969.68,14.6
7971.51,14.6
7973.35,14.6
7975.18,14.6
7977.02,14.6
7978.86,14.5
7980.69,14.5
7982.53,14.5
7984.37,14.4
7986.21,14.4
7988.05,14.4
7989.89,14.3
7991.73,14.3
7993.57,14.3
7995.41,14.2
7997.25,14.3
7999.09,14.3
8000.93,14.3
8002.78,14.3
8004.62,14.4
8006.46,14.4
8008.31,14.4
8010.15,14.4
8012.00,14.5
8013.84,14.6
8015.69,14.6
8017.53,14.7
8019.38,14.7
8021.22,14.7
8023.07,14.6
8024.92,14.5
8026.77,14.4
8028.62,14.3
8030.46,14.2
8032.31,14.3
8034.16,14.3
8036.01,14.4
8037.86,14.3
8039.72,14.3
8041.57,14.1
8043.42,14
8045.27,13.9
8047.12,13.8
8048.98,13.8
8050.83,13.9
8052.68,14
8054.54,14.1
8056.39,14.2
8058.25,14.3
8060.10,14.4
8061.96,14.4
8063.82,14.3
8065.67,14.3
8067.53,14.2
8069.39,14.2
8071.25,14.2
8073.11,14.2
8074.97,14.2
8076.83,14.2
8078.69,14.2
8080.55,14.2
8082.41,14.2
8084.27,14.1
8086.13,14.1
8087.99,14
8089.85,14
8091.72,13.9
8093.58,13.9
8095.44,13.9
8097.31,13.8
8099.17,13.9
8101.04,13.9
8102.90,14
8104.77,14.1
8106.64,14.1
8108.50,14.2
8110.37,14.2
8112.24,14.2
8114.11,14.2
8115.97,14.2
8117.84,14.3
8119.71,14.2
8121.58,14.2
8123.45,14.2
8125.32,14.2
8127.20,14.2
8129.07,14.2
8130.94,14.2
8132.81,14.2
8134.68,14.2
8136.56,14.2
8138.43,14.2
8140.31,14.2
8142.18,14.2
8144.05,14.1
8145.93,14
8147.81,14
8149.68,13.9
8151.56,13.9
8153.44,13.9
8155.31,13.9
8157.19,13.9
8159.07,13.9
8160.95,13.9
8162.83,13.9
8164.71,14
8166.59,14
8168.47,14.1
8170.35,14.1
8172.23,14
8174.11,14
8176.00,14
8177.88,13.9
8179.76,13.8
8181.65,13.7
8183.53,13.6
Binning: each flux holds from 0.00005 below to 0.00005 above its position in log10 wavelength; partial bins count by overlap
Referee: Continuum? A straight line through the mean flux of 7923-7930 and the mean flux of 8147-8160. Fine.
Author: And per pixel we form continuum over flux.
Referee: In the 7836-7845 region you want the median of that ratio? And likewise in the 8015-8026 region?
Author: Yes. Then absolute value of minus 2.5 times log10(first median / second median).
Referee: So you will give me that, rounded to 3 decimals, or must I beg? 0.031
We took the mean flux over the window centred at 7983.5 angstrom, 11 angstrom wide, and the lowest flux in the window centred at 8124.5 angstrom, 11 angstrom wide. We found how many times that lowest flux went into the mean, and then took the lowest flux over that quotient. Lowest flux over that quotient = 14.0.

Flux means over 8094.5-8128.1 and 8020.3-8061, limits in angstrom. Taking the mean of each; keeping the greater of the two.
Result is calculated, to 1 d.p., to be 14.2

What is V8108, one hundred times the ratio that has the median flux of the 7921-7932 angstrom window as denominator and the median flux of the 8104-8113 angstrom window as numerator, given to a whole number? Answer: 98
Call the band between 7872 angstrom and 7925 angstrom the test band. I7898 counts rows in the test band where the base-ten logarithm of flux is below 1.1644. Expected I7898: 17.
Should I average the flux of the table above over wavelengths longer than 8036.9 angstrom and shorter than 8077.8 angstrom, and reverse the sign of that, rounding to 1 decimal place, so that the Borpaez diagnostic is -14.1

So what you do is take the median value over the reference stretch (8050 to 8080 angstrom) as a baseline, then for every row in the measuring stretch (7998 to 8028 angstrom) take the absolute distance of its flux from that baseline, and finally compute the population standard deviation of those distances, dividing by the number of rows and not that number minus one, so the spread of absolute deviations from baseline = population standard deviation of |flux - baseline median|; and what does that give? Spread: 0.14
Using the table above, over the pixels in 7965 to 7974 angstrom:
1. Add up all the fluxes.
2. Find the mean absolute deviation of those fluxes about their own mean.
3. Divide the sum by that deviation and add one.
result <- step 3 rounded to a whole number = 2279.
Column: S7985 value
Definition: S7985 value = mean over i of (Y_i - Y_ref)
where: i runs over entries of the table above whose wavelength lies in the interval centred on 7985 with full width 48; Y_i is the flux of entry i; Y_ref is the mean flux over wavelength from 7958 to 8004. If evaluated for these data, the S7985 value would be 0.0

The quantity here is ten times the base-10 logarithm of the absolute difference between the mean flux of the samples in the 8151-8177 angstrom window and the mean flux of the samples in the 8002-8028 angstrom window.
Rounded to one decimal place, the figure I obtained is -2.6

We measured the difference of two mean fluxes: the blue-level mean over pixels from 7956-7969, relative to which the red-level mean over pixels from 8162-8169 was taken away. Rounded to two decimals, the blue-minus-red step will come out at 0.44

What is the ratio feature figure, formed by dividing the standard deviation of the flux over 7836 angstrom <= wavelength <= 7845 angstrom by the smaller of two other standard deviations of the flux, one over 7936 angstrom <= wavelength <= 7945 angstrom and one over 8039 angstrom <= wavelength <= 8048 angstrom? 2.1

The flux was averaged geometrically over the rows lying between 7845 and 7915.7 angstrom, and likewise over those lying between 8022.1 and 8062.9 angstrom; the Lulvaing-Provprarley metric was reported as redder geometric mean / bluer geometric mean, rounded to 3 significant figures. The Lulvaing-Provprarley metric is 0.965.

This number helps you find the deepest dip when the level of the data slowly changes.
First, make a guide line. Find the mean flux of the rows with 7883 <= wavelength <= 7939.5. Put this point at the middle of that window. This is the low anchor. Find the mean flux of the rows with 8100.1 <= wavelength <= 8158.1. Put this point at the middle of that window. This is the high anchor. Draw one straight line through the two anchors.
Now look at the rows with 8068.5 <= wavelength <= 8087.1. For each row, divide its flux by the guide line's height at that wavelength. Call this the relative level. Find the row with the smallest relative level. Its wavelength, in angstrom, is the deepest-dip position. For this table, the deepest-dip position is 8084.27 angstrom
